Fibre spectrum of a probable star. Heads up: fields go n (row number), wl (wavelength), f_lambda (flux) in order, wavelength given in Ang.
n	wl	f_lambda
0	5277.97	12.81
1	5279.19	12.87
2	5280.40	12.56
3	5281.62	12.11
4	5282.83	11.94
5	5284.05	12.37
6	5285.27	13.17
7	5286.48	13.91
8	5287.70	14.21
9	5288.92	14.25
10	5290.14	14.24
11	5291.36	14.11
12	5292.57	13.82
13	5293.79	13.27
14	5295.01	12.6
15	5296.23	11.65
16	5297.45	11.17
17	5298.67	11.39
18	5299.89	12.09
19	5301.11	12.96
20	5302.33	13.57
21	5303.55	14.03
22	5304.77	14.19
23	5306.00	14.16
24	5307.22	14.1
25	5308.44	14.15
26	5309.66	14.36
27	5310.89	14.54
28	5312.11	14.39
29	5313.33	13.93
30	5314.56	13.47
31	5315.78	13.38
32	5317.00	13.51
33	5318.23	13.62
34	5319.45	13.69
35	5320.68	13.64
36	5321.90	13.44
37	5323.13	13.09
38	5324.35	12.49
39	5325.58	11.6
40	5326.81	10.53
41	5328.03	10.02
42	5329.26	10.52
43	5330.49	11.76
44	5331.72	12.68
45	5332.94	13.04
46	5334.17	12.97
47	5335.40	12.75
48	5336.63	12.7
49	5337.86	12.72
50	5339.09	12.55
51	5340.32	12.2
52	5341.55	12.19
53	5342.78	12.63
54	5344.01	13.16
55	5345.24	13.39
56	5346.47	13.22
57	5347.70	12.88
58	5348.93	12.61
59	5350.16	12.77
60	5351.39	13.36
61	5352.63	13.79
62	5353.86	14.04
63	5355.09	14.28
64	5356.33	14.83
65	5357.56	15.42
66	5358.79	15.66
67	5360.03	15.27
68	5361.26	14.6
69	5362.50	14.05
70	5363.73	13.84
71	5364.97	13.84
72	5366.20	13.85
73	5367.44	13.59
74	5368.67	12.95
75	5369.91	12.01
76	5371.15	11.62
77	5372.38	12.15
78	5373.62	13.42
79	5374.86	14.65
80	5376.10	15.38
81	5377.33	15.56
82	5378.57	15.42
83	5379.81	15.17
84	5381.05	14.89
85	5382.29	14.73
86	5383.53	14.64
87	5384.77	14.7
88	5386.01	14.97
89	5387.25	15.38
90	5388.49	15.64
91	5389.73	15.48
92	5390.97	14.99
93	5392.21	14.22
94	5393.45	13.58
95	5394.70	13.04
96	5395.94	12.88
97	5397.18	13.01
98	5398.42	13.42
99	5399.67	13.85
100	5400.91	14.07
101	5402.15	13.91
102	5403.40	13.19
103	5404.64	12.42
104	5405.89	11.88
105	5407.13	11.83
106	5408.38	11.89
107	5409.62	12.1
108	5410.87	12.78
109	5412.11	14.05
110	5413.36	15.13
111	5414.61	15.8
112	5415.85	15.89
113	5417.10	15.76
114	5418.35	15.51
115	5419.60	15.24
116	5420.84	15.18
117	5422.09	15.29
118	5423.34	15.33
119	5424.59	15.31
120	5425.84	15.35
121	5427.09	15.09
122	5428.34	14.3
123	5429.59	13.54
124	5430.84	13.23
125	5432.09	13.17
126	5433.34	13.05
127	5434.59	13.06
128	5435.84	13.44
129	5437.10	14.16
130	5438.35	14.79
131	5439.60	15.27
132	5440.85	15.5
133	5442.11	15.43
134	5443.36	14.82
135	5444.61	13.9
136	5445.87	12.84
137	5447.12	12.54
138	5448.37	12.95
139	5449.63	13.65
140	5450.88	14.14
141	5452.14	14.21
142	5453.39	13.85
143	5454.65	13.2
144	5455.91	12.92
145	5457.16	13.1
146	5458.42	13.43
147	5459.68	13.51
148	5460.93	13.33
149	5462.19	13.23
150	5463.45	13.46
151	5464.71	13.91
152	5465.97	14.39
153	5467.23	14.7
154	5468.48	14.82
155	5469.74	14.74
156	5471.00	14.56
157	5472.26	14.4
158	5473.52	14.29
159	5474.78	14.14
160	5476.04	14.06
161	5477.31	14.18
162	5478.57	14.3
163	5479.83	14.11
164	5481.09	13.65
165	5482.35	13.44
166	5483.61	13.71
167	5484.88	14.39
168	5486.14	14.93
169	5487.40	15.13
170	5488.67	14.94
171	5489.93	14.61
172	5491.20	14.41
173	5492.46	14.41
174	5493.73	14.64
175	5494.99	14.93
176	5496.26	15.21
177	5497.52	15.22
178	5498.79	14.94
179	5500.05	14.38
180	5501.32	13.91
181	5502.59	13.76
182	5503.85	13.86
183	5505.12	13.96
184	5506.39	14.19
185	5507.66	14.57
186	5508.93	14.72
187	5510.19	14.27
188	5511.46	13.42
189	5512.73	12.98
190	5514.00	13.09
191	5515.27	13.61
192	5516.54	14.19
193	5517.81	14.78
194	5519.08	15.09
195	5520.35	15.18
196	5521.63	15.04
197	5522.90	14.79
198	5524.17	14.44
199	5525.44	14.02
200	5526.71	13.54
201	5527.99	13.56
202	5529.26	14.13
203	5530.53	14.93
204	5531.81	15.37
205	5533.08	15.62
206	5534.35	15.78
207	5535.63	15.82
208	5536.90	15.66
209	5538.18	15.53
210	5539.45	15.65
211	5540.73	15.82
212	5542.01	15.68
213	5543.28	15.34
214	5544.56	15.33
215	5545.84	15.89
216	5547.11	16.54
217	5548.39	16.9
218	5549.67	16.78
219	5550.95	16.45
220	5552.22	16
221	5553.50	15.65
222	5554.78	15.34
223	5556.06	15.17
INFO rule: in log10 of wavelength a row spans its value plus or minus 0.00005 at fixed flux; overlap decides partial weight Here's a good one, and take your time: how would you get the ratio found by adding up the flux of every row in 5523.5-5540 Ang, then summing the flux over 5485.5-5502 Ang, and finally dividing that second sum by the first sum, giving 0.99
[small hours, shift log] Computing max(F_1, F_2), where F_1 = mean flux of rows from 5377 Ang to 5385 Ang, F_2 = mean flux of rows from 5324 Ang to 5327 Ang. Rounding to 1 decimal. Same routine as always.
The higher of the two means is 15.0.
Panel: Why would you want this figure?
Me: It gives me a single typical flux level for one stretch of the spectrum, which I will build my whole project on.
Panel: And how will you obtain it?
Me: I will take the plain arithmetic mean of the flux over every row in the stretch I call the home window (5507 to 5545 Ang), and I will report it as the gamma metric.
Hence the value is 14.7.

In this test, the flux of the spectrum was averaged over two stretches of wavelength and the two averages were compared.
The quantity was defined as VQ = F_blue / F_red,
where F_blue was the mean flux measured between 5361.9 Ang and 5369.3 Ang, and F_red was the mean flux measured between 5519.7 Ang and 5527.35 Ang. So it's 0.94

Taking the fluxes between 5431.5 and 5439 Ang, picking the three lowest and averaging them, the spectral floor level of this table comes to 13.1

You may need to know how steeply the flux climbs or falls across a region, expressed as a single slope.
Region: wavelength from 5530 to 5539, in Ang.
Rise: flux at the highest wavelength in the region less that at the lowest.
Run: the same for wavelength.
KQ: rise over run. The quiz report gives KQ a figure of 0.08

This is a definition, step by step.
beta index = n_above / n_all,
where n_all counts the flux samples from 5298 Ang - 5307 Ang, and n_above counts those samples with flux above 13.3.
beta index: 0.57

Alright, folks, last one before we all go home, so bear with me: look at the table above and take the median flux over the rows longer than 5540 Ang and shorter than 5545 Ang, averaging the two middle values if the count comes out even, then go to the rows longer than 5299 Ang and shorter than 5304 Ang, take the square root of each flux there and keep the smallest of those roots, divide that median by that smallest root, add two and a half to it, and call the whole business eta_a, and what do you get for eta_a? 7.0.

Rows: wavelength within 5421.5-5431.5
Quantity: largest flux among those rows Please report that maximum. 15.35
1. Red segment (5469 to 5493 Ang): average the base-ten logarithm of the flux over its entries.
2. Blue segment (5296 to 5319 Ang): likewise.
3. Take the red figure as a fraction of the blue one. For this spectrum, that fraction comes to 1.03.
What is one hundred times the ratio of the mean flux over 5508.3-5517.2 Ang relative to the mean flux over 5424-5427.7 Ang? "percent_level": 90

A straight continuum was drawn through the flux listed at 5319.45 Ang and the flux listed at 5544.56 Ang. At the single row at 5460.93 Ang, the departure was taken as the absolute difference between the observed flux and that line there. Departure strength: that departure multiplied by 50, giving 70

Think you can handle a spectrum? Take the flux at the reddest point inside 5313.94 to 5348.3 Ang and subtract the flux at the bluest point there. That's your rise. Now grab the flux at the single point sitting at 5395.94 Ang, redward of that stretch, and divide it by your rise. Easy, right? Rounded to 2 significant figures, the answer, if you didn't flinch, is -22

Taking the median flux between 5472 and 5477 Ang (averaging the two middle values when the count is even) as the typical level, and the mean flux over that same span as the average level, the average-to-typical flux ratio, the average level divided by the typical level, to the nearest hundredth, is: 1.00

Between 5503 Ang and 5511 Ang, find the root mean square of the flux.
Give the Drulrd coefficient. 14.3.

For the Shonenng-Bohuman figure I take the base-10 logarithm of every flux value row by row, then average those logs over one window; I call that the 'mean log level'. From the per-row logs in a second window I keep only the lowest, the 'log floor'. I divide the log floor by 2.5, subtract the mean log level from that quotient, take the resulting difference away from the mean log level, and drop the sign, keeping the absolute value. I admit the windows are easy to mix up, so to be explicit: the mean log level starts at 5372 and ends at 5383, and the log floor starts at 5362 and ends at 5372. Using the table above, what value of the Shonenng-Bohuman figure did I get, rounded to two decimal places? 1.90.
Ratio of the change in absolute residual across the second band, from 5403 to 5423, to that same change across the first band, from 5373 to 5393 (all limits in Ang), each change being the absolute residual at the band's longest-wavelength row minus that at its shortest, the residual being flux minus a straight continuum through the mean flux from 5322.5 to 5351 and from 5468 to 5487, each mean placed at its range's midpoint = 3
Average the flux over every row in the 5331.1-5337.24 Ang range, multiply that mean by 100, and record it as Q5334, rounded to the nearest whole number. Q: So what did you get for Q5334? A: 1283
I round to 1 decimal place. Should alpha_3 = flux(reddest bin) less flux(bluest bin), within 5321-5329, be -3.4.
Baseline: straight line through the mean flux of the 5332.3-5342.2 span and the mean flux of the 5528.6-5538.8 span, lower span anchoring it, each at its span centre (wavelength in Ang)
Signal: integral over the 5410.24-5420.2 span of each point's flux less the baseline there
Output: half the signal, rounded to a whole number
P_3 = 6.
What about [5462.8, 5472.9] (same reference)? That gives 0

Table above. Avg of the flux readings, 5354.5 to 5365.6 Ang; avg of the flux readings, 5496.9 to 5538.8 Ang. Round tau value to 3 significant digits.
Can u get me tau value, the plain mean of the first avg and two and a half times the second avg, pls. 25.4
